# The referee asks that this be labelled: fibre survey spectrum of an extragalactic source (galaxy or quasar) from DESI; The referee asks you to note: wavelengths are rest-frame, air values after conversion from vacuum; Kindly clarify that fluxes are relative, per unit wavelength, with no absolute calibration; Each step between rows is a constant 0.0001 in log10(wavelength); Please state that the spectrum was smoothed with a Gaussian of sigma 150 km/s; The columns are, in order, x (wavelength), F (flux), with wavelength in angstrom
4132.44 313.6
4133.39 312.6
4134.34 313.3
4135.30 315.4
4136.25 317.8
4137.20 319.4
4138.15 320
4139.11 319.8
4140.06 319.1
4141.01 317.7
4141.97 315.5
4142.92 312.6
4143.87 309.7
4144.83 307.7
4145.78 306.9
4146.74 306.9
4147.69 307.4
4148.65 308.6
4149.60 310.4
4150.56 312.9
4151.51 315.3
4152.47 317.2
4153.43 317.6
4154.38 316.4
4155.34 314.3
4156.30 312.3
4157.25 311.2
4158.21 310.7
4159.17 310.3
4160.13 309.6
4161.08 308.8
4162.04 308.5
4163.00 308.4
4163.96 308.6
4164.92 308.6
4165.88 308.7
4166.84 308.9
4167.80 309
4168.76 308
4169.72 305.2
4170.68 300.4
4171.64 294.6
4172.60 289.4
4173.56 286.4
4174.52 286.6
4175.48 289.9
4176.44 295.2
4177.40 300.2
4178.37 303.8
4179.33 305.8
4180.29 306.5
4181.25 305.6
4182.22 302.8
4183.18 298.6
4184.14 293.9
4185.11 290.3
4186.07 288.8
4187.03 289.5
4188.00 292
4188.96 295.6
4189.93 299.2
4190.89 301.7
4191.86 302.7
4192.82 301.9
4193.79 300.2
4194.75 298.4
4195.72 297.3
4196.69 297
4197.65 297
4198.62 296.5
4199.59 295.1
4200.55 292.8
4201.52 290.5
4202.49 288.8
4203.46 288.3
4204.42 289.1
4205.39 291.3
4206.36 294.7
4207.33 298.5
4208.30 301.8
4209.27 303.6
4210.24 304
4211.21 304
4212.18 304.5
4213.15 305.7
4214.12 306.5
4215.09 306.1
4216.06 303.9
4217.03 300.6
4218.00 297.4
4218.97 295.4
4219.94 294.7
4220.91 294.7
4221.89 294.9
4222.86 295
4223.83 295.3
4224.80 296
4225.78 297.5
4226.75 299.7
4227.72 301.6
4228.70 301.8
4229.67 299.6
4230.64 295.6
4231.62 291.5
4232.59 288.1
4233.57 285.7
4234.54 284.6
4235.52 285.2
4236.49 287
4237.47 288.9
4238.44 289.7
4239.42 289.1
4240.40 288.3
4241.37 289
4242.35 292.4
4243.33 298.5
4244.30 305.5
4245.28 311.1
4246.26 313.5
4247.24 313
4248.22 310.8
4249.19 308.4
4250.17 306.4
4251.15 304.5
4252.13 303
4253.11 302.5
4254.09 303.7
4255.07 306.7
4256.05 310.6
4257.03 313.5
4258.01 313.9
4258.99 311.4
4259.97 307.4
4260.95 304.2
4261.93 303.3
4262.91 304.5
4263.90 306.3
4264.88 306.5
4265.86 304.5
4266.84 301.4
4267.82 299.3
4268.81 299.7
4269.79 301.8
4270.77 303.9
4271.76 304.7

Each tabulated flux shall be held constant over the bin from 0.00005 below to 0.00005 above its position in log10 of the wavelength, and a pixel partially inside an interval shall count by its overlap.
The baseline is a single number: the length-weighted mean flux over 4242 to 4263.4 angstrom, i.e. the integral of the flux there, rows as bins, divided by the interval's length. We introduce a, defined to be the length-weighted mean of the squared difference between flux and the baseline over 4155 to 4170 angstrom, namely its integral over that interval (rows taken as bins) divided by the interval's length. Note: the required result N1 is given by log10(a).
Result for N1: 1.0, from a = 10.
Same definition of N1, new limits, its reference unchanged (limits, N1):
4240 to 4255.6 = 1.8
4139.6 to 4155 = 1.7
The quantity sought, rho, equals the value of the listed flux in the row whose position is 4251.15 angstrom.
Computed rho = 304.5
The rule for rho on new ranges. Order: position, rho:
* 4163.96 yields 308.6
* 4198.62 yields 296.5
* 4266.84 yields 301.4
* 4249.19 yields 308.4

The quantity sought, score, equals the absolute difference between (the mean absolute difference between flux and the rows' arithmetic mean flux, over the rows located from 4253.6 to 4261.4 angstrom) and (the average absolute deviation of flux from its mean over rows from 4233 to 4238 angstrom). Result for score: 2.1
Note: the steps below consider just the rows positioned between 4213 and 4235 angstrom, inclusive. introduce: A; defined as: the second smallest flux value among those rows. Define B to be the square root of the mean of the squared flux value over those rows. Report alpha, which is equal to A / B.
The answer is 0.962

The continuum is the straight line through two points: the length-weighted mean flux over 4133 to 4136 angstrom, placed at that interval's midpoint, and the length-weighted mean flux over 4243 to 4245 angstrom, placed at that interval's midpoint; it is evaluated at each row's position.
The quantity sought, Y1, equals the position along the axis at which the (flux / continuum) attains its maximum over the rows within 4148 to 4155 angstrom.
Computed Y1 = 4153.43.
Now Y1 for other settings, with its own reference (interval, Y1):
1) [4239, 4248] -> 4246.26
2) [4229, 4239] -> 4229.67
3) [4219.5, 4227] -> 4226.75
